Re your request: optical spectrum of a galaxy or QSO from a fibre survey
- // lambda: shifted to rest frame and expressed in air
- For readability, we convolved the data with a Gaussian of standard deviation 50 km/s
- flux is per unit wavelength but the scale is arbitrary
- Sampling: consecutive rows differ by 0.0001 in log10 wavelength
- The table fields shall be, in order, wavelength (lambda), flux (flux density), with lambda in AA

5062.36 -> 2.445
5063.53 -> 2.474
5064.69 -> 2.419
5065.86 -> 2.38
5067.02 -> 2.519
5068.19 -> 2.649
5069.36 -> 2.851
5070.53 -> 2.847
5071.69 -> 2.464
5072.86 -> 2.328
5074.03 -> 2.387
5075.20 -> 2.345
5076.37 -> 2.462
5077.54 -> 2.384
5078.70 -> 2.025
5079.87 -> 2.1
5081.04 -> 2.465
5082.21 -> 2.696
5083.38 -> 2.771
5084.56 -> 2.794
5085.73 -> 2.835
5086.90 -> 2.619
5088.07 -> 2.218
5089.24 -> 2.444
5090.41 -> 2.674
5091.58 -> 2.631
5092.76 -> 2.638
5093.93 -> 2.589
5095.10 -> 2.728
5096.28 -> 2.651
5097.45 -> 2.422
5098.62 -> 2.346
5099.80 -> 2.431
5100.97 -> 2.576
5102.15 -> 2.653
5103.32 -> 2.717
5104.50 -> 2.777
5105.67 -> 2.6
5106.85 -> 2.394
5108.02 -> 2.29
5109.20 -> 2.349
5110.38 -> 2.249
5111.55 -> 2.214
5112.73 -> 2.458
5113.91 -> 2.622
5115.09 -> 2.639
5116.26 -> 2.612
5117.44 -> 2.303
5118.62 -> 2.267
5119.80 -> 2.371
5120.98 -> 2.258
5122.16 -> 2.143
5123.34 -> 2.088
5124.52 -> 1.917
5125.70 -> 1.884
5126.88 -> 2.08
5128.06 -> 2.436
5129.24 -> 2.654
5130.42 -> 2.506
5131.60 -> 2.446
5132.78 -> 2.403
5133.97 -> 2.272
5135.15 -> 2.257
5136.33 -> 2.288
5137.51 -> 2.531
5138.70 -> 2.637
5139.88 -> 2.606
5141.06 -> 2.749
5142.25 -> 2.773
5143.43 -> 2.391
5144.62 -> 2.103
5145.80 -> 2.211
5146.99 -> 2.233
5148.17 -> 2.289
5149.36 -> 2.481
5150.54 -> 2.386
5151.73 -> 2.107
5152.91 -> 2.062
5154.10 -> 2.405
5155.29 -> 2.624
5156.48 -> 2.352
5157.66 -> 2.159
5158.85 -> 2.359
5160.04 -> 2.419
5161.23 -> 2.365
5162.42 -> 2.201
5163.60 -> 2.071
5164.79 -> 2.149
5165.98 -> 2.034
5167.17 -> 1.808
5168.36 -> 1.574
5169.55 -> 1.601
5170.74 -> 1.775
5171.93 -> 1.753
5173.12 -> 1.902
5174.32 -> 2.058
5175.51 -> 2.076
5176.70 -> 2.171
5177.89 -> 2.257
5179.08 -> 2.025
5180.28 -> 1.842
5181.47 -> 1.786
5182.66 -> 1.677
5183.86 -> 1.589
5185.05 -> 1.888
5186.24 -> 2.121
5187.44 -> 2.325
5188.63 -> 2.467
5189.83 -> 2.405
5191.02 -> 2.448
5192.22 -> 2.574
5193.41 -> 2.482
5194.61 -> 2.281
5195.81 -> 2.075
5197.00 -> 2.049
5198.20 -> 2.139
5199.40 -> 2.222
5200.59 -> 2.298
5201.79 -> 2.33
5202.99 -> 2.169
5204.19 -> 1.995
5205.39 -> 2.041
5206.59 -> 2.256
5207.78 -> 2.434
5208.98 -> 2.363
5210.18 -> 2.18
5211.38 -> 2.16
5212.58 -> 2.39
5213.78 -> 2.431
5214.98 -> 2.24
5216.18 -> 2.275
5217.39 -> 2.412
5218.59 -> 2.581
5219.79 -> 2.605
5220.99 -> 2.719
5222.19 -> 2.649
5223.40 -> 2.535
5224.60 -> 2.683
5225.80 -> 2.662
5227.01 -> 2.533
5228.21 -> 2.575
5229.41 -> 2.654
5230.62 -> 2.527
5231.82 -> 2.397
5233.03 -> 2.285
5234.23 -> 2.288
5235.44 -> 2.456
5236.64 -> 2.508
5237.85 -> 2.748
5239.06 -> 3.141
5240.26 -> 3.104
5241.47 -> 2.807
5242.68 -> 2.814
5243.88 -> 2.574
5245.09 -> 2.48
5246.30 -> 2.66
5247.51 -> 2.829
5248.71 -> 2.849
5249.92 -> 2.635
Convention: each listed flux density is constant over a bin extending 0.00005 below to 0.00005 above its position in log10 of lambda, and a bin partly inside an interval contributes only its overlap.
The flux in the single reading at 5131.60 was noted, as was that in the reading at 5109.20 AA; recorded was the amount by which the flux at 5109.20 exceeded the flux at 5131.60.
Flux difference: -0.10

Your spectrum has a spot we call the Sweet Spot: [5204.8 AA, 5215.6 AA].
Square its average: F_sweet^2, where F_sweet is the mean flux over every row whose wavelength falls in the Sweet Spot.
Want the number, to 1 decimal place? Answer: 5.2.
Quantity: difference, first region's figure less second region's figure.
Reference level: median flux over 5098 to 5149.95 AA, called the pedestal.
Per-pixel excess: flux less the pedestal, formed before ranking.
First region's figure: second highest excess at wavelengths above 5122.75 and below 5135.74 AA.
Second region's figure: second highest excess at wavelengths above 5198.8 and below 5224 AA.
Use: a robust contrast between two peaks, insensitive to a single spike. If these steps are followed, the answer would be -0.14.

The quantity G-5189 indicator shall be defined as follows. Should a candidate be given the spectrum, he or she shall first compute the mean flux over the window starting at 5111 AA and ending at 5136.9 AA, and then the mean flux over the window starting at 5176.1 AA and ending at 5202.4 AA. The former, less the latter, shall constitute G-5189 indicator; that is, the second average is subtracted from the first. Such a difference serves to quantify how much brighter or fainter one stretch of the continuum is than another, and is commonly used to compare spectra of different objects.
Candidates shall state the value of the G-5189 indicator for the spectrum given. 0.17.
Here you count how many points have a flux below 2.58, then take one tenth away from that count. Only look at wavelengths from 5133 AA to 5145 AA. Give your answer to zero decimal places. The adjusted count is 6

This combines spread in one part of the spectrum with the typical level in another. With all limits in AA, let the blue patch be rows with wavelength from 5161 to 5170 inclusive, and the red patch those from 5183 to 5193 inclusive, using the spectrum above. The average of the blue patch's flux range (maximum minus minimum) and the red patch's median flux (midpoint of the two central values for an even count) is 1.58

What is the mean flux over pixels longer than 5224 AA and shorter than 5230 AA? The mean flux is 2.62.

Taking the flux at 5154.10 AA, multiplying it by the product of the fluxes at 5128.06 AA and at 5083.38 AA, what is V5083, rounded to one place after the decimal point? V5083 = 16.2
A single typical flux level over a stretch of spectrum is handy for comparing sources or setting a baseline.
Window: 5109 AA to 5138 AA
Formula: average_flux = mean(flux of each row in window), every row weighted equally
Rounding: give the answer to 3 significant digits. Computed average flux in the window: 2.33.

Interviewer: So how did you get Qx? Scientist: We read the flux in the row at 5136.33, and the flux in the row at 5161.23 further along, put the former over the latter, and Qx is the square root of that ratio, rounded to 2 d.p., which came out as 0.98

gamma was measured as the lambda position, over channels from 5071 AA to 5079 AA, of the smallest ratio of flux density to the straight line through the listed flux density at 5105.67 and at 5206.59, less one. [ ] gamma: 5078.70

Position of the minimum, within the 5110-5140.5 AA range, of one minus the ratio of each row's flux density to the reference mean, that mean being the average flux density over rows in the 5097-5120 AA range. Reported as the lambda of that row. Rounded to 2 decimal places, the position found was 5129.24 AA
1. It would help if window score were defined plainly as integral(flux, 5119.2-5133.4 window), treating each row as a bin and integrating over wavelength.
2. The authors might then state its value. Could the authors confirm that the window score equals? 32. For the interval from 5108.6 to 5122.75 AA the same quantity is 34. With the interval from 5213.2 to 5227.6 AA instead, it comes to 36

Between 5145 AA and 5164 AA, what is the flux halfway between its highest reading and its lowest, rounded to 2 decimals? 2.34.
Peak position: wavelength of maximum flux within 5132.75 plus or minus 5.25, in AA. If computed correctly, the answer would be 5129.24 AA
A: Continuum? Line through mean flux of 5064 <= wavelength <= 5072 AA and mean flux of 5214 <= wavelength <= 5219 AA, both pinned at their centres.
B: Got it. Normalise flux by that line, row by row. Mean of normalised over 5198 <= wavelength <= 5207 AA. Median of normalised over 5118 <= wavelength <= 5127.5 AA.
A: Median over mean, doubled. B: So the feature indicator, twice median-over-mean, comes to 1.85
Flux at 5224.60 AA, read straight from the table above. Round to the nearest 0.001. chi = 2.683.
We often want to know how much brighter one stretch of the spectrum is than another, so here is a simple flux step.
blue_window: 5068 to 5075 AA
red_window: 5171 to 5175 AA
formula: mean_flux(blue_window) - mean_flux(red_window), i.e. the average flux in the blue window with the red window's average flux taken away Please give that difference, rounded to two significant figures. 0.68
